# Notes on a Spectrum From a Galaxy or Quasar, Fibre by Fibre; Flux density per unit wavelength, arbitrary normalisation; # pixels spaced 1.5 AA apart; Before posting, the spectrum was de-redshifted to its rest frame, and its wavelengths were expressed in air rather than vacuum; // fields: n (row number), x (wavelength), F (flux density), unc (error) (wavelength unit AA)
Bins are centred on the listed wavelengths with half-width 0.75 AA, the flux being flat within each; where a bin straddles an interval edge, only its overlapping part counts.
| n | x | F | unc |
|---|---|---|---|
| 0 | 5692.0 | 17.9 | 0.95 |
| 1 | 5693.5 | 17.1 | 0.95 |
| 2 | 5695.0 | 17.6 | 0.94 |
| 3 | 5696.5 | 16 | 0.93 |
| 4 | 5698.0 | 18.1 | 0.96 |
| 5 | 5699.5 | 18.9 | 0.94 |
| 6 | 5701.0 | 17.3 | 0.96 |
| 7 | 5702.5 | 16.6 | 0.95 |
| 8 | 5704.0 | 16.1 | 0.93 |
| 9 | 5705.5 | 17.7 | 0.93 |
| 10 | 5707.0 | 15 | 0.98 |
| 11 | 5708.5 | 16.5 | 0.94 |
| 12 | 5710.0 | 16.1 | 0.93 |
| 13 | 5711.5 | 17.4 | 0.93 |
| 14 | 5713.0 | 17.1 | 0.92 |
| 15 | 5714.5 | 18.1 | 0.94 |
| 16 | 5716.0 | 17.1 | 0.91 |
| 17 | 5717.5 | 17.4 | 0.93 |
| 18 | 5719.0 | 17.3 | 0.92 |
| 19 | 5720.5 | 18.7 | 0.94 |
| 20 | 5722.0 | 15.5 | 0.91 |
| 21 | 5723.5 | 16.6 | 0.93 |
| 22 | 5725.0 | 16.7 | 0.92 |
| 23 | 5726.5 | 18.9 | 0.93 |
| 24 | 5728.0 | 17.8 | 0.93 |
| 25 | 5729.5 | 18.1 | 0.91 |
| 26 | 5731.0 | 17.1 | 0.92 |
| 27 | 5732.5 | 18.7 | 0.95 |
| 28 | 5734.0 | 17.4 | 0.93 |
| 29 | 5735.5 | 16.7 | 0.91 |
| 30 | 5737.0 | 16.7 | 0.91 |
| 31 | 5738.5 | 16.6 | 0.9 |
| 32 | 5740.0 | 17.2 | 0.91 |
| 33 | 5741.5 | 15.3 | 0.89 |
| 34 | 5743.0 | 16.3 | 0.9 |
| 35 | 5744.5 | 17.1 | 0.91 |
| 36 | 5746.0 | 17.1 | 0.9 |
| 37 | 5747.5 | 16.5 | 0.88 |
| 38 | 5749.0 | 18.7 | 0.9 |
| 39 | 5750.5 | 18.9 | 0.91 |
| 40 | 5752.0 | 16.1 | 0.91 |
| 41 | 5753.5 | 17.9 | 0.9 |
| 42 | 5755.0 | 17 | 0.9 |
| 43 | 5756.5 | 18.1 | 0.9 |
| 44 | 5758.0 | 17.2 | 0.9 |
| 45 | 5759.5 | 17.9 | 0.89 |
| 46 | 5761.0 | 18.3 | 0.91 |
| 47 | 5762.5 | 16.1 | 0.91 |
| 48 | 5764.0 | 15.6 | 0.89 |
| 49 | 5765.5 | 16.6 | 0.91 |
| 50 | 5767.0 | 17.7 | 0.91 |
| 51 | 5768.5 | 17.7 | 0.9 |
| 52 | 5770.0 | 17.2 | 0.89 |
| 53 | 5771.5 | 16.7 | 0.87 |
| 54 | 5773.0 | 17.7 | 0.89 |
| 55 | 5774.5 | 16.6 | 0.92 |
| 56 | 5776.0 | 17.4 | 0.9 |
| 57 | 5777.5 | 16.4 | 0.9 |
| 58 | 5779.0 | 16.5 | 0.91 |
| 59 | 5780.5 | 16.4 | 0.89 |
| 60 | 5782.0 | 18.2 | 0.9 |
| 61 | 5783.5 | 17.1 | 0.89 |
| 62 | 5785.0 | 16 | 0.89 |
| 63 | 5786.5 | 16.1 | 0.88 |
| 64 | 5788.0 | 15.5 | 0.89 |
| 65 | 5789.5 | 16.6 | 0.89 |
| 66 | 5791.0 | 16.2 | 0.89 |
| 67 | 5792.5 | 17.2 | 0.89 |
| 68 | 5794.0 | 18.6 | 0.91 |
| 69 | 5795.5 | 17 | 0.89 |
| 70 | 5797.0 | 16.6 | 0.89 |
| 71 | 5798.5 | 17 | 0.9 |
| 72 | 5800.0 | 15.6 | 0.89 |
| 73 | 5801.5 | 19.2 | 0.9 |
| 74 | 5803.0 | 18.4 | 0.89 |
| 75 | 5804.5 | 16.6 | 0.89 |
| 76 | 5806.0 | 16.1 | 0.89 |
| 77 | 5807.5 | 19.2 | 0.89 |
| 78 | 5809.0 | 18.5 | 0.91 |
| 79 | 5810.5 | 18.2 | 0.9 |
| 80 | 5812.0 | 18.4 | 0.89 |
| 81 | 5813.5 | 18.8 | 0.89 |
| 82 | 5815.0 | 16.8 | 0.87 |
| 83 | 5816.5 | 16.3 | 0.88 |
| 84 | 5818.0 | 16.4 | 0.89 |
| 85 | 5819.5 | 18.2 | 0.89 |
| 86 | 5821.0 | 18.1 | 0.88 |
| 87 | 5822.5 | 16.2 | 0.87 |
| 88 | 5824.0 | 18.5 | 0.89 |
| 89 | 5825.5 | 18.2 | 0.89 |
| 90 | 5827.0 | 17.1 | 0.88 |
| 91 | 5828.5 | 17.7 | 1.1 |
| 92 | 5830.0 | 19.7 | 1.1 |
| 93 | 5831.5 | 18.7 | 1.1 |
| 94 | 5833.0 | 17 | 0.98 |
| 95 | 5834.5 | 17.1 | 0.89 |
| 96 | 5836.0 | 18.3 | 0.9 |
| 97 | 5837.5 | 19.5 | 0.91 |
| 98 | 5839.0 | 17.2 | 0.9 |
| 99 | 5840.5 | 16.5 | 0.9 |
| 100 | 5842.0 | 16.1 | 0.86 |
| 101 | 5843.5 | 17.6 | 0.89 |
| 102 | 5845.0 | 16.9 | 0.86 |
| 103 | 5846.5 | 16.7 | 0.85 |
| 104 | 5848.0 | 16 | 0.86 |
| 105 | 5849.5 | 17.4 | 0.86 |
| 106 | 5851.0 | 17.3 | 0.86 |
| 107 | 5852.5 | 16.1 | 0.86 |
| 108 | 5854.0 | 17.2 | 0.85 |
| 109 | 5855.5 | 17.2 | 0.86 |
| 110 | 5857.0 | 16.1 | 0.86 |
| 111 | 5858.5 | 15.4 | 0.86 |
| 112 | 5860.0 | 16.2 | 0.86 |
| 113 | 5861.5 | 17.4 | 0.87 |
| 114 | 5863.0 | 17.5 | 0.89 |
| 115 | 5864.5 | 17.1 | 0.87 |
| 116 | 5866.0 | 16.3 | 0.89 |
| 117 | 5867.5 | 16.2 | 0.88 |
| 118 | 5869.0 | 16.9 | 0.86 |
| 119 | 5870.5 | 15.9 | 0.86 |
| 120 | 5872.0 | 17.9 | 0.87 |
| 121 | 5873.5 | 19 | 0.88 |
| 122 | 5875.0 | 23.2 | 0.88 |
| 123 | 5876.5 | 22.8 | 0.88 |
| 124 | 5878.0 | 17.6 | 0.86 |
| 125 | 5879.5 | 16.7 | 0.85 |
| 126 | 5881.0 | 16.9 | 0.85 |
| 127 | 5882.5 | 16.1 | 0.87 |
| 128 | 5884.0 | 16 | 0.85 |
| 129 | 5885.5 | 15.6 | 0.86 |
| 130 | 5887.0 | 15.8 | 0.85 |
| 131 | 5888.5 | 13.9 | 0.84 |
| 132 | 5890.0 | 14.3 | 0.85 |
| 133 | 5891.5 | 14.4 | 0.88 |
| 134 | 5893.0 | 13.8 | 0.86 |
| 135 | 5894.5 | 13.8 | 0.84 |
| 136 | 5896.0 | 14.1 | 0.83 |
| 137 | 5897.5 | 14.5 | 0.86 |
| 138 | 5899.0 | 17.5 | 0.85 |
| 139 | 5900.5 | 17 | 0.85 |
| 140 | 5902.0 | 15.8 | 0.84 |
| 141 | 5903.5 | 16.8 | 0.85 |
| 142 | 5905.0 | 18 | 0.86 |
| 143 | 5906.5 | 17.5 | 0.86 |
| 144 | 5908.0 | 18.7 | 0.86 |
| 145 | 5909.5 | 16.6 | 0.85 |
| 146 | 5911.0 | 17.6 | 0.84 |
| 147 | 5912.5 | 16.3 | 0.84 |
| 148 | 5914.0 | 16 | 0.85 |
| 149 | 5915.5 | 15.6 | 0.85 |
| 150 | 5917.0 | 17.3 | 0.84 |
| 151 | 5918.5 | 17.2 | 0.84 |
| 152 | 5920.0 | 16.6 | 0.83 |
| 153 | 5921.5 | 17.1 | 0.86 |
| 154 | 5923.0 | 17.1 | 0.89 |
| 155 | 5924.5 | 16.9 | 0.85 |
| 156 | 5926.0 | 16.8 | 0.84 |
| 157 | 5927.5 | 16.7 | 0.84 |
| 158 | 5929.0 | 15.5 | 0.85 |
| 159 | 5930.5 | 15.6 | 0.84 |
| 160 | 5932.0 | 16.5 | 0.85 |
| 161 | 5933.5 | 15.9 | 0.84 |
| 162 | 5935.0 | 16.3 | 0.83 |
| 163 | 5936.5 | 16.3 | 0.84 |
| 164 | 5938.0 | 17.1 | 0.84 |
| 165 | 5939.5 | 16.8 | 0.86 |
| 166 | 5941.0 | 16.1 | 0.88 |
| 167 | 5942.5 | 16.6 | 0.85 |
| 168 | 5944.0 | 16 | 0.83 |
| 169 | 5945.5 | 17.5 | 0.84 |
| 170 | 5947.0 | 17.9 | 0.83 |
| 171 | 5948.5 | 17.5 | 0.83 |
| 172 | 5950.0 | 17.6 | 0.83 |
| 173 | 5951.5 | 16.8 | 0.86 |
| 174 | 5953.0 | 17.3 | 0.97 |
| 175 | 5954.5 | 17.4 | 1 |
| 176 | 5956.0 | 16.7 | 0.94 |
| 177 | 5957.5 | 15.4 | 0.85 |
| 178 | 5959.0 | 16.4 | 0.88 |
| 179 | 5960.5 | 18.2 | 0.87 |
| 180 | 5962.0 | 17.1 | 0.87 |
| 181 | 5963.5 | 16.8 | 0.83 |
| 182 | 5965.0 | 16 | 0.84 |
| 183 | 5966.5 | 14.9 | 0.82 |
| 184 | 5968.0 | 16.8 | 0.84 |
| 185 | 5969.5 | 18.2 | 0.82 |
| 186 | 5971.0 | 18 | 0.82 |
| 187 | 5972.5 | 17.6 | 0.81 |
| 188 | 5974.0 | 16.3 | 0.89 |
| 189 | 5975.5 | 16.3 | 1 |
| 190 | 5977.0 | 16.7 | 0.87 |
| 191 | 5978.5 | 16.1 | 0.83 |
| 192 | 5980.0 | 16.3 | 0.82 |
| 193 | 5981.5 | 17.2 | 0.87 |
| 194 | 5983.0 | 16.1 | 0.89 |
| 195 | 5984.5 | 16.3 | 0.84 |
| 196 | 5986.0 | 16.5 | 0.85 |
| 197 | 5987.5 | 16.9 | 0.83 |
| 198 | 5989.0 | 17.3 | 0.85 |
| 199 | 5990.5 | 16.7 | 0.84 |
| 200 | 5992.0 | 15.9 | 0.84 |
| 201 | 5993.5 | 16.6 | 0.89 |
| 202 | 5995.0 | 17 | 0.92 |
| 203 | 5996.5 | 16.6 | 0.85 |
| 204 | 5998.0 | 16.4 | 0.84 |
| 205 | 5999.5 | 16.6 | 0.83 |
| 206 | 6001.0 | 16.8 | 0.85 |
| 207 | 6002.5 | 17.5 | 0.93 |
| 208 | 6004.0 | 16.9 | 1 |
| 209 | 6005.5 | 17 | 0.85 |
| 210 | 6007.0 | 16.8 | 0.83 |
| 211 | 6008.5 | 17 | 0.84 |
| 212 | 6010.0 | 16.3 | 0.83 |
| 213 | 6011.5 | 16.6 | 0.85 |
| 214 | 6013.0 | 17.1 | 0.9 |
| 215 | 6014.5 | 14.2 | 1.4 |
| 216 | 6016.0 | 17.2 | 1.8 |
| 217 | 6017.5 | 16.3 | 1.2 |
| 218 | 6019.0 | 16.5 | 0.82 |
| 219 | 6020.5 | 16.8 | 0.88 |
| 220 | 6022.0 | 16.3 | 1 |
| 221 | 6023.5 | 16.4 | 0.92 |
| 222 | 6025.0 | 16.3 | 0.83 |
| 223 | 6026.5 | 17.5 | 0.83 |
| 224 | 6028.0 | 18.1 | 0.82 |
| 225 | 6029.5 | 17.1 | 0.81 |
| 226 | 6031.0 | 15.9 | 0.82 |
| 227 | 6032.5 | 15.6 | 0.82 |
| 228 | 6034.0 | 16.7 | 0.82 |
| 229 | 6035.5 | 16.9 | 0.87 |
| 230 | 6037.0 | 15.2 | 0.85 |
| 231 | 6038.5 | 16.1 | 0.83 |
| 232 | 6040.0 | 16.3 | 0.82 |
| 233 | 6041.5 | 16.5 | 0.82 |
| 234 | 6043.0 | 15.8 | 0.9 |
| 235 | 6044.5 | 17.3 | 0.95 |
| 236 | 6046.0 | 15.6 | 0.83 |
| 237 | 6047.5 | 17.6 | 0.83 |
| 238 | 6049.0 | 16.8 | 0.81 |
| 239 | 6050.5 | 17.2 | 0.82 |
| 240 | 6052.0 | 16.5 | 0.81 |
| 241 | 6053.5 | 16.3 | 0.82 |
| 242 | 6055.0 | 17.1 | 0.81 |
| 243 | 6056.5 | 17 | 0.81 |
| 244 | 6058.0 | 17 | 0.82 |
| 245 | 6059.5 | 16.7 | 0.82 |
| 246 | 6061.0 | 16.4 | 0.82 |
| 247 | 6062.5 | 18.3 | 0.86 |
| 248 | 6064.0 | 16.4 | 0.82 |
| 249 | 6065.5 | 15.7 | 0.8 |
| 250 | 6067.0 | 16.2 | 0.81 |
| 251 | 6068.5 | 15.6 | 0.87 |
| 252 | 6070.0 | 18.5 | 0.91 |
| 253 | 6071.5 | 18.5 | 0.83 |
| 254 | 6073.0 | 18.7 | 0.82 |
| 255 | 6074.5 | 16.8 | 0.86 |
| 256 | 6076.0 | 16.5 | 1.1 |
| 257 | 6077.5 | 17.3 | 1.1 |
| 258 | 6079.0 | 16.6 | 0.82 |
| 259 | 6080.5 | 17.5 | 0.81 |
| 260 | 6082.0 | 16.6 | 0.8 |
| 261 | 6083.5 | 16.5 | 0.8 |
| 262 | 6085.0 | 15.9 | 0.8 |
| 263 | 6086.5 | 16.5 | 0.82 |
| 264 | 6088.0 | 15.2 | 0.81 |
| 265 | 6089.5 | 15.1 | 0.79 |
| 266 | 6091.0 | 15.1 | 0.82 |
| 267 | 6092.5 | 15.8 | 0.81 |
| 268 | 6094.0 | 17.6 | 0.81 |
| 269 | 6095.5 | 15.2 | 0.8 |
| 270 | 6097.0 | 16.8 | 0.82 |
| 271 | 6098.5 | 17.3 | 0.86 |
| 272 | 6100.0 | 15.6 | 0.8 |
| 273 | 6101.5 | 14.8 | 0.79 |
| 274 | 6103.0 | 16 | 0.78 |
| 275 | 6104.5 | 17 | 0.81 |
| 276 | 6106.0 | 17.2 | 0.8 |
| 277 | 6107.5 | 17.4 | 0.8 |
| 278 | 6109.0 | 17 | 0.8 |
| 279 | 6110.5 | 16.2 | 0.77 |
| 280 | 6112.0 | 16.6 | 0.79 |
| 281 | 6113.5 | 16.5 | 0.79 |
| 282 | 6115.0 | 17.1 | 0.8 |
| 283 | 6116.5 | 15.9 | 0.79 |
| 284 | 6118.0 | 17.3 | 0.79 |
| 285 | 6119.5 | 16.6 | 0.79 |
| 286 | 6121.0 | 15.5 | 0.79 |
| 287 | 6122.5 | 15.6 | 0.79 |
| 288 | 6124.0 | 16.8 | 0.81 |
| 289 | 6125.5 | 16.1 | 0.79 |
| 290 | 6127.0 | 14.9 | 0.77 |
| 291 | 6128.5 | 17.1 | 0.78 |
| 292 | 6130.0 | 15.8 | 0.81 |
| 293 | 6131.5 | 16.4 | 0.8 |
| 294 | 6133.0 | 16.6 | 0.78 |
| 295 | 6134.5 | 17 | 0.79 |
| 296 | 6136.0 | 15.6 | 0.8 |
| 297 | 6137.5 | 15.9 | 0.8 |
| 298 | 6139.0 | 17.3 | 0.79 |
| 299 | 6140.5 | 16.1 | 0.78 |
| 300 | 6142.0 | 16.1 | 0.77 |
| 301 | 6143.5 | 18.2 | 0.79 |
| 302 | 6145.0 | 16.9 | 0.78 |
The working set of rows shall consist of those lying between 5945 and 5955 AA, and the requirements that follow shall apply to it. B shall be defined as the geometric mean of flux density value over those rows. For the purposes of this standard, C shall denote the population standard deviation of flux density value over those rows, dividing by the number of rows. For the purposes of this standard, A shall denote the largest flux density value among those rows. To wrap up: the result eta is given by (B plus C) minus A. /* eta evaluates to -0.16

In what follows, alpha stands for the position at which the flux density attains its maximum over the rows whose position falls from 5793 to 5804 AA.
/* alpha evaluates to 5801.5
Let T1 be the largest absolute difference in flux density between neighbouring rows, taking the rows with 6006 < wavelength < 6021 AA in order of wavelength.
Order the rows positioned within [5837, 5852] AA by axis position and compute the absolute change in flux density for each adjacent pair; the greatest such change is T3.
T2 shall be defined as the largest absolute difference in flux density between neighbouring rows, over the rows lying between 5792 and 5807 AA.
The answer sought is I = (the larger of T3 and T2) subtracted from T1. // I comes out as -0.6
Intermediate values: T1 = 3.0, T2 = 3.6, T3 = 2.3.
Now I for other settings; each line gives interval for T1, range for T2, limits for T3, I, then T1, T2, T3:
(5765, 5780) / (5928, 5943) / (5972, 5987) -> -0.2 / 1.1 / 0.9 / 1.3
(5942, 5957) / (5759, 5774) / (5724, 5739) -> -0.7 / 1.5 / 2.2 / 2.2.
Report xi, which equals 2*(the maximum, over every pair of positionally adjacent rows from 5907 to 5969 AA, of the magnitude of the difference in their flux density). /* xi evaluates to 4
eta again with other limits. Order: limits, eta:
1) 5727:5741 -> -0.67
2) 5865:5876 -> -3.05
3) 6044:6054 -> -0.22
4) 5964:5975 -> -0.30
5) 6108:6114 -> -0.14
